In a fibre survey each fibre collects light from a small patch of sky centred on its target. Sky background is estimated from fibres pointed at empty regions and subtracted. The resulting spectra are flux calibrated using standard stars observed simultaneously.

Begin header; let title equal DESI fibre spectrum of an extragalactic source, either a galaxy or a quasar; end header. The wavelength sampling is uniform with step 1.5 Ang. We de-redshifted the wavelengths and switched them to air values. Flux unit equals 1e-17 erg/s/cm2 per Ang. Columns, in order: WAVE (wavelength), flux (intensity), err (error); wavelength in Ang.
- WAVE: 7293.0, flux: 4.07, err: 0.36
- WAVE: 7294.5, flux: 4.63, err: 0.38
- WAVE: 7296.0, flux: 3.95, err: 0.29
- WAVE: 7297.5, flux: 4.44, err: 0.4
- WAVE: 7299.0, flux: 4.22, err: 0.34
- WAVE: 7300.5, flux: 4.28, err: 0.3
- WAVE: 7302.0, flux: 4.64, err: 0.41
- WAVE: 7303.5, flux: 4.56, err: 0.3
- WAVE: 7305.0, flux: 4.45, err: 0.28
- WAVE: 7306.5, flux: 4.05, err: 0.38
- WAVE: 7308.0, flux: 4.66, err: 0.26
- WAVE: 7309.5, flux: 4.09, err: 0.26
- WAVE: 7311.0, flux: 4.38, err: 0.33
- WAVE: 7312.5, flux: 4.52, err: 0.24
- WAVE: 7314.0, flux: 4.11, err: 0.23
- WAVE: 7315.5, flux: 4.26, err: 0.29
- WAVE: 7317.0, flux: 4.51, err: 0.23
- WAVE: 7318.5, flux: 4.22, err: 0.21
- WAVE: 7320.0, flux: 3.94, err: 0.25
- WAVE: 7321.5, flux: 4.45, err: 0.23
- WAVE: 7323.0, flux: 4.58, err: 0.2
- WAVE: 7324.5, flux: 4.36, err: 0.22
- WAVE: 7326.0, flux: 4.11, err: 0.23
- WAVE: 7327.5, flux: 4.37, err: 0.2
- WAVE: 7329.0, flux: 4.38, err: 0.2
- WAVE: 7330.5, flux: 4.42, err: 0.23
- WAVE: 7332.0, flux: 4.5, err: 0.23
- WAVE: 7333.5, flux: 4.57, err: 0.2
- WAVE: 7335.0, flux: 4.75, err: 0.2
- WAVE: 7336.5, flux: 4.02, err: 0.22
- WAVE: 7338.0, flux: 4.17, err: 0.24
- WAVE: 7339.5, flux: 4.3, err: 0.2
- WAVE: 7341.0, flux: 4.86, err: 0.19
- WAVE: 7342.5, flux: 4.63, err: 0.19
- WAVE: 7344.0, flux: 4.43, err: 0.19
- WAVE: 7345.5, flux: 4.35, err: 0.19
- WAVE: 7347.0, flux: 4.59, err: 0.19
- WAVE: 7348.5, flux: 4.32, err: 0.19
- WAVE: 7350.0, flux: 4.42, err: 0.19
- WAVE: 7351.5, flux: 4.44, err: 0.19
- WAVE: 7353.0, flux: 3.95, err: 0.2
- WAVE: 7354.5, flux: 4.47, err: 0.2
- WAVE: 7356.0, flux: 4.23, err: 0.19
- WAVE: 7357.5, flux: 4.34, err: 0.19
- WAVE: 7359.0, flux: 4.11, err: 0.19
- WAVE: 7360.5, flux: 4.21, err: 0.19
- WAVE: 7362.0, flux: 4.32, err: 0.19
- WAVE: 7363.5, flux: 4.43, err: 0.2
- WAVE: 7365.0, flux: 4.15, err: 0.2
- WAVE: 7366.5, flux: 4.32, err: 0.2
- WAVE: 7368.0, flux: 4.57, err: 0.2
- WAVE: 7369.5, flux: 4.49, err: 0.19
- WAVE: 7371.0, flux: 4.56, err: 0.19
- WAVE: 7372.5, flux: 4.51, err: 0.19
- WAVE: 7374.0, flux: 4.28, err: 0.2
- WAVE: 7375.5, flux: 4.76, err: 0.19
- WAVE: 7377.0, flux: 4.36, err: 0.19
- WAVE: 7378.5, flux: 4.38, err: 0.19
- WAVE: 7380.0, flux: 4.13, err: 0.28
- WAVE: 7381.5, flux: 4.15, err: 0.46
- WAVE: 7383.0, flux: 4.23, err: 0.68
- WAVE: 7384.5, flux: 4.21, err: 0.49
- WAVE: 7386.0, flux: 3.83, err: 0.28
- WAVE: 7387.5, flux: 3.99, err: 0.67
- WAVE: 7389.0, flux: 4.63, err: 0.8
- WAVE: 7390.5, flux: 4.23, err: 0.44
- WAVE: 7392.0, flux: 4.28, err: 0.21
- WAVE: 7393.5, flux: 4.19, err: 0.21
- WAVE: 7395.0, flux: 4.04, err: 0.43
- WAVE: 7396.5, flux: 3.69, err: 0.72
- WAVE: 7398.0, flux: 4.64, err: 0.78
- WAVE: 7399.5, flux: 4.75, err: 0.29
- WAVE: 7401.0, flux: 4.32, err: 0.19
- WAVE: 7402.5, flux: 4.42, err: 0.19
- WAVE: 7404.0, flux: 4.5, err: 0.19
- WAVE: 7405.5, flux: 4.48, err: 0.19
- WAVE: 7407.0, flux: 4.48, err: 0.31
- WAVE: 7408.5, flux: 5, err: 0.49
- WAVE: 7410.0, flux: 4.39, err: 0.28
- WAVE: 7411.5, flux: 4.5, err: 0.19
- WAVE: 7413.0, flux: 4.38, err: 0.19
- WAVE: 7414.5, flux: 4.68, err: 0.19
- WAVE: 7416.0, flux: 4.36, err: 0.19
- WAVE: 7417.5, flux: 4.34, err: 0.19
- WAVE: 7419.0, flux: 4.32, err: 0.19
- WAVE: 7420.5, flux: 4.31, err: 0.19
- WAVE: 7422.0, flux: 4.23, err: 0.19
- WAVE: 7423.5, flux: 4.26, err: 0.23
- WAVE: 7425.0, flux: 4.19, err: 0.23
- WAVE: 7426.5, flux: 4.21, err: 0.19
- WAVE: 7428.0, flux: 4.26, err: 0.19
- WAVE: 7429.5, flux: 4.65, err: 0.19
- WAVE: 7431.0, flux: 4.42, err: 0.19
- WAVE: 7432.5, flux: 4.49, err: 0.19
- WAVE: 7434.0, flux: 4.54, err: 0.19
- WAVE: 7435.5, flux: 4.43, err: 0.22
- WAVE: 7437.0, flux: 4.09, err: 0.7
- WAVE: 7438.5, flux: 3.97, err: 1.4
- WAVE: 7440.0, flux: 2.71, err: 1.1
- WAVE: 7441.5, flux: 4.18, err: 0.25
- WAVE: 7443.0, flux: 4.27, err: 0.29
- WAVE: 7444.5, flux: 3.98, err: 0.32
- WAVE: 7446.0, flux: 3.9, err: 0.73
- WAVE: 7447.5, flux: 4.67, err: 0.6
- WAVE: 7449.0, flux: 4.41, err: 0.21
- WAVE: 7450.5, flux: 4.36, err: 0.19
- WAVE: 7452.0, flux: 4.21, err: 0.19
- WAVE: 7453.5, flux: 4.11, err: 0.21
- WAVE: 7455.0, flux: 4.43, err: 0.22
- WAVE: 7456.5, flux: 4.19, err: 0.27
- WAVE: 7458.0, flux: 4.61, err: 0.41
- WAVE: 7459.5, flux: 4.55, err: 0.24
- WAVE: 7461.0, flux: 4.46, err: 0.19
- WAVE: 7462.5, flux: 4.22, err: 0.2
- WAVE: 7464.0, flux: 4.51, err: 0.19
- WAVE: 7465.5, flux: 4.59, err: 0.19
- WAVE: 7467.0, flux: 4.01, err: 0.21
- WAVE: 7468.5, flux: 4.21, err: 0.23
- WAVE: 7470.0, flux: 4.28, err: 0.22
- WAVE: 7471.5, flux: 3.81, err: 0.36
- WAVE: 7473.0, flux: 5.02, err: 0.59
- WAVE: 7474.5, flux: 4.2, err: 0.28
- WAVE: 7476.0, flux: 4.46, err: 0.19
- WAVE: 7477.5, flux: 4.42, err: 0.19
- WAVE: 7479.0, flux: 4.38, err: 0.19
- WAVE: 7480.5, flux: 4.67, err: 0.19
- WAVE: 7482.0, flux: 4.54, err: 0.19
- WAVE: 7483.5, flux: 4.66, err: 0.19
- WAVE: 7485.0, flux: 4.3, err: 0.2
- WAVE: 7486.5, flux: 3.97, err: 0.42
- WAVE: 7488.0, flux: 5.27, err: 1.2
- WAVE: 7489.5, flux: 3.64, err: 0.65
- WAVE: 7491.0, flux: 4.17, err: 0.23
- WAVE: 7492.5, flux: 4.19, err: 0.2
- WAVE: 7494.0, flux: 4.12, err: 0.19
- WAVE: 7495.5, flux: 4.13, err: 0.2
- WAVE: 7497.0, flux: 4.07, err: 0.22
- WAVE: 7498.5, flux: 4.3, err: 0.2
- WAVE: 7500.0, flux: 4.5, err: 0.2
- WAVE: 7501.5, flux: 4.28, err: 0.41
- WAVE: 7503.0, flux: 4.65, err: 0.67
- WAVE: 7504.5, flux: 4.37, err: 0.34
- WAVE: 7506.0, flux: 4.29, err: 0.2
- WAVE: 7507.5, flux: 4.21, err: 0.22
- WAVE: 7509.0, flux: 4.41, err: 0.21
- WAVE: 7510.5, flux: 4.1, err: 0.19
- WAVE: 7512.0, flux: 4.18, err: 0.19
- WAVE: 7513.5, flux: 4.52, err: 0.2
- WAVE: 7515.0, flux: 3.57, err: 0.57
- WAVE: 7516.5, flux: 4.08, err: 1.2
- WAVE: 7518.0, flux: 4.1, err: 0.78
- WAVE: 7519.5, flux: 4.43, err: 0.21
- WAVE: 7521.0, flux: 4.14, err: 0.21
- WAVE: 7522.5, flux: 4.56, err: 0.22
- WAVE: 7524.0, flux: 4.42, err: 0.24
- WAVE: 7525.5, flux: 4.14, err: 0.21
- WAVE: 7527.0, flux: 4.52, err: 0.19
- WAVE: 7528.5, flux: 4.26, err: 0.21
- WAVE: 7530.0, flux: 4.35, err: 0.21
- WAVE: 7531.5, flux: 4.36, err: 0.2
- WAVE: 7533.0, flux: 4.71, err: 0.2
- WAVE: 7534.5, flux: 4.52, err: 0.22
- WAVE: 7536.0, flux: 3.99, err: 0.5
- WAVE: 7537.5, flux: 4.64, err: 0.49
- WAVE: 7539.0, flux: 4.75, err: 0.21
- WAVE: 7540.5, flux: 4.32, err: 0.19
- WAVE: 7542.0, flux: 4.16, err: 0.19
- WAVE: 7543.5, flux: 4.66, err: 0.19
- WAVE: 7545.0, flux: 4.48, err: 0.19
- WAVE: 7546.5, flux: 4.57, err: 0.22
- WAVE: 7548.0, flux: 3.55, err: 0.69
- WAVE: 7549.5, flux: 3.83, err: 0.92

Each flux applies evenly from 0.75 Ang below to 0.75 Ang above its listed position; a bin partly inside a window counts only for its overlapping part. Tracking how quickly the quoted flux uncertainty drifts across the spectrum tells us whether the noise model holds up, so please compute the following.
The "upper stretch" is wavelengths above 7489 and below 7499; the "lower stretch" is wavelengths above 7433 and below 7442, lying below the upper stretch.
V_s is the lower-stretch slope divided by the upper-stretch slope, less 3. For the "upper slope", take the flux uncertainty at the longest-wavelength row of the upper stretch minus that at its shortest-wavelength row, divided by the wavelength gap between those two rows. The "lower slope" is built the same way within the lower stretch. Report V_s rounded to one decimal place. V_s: -3.2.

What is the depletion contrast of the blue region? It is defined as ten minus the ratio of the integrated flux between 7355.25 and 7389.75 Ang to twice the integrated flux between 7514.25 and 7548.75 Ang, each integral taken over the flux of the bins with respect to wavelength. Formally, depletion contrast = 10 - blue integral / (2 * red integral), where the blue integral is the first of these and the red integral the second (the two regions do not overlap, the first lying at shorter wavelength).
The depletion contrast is 9.50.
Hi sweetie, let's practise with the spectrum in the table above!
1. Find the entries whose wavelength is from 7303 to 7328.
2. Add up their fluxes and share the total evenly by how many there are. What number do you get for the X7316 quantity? 4.33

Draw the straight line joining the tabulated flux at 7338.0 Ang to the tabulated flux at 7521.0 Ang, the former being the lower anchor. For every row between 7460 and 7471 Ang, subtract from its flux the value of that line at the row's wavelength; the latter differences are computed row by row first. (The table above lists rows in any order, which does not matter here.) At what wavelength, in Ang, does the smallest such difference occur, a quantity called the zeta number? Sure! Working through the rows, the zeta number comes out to 7467.0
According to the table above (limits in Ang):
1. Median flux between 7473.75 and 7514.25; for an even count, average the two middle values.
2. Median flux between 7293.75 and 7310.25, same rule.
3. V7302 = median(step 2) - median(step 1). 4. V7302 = 0.14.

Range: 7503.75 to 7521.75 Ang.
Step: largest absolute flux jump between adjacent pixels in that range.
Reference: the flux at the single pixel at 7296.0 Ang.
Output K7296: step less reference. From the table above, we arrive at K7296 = -3.0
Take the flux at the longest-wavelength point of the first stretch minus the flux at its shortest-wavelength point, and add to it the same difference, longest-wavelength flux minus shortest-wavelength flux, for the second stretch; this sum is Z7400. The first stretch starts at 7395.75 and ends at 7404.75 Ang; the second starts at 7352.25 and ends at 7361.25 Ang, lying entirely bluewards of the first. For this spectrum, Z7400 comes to 1.07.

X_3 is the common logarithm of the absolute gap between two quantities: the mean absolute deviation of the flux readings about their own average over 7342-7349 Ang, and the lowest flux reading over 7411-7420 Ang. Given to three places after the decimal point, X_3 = 0.624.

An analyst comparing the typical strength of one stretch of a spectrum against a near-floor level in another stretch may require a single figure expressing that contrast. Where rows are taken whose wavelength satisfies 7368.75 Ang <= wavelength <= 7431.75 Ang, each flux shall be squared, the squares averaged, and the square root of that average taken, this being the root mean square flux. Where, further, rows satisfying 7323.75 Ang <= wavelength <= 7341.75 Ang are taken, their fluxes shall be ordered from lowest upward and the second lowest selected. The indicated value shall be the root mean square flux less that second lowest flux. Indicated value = 0.25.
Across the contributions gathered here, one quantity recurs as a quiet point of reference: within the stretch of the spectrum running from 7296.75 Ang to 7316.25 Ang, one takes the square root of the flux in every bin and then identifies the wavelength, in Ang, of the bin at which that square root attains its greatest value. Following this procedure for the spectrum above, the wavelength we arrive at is 7308.0 Ang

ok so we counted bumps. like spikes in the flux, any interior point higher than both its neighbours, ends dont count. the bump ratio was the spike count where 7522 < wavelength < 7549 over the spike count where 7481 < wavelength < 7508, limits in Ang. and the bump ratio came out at 0.83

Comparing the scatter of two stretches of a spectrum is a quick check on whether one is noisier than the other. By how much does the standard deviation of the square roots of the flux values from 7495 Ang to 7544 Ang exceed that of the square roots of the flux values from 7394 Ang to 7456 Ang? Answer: -0.03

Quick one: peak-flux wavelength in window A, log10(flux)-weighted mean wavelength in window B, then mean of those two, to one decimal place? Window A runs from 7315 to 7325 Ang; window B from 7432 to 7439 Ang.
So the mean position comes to 7379.2 Ang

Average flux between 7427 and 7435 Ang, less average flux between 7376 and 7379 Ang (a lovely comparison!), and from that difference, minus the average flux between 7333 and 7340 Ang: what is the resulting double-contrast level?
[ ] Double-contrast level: -4.3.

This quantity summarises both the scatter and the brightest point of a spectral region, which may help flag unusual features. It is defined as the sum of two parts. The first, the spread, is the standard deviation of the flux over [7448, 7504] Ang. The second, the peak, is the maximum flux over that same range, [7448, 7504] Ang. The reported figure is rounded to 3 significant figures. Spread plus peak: 5.57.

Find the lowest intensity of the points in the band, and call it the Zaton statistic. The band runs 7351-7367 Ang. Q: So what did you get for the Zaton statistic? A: 3.95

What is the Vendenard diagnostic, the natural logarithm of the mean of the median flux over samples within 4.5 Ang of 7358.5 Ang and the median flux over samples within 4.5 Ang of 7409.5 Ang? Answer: 1.48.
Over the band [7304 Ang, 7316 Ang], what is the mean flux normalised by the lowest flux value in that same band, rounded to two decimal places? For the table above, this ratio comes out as 1.07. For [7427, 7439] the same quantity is 1.10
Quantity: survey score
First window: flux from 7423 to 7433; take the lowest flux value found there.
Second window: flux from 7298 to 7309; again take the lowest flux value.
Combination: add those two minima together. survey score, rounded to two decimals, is 8.24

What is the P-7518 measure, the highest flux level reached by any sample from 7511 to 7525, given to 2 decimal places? 4.56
